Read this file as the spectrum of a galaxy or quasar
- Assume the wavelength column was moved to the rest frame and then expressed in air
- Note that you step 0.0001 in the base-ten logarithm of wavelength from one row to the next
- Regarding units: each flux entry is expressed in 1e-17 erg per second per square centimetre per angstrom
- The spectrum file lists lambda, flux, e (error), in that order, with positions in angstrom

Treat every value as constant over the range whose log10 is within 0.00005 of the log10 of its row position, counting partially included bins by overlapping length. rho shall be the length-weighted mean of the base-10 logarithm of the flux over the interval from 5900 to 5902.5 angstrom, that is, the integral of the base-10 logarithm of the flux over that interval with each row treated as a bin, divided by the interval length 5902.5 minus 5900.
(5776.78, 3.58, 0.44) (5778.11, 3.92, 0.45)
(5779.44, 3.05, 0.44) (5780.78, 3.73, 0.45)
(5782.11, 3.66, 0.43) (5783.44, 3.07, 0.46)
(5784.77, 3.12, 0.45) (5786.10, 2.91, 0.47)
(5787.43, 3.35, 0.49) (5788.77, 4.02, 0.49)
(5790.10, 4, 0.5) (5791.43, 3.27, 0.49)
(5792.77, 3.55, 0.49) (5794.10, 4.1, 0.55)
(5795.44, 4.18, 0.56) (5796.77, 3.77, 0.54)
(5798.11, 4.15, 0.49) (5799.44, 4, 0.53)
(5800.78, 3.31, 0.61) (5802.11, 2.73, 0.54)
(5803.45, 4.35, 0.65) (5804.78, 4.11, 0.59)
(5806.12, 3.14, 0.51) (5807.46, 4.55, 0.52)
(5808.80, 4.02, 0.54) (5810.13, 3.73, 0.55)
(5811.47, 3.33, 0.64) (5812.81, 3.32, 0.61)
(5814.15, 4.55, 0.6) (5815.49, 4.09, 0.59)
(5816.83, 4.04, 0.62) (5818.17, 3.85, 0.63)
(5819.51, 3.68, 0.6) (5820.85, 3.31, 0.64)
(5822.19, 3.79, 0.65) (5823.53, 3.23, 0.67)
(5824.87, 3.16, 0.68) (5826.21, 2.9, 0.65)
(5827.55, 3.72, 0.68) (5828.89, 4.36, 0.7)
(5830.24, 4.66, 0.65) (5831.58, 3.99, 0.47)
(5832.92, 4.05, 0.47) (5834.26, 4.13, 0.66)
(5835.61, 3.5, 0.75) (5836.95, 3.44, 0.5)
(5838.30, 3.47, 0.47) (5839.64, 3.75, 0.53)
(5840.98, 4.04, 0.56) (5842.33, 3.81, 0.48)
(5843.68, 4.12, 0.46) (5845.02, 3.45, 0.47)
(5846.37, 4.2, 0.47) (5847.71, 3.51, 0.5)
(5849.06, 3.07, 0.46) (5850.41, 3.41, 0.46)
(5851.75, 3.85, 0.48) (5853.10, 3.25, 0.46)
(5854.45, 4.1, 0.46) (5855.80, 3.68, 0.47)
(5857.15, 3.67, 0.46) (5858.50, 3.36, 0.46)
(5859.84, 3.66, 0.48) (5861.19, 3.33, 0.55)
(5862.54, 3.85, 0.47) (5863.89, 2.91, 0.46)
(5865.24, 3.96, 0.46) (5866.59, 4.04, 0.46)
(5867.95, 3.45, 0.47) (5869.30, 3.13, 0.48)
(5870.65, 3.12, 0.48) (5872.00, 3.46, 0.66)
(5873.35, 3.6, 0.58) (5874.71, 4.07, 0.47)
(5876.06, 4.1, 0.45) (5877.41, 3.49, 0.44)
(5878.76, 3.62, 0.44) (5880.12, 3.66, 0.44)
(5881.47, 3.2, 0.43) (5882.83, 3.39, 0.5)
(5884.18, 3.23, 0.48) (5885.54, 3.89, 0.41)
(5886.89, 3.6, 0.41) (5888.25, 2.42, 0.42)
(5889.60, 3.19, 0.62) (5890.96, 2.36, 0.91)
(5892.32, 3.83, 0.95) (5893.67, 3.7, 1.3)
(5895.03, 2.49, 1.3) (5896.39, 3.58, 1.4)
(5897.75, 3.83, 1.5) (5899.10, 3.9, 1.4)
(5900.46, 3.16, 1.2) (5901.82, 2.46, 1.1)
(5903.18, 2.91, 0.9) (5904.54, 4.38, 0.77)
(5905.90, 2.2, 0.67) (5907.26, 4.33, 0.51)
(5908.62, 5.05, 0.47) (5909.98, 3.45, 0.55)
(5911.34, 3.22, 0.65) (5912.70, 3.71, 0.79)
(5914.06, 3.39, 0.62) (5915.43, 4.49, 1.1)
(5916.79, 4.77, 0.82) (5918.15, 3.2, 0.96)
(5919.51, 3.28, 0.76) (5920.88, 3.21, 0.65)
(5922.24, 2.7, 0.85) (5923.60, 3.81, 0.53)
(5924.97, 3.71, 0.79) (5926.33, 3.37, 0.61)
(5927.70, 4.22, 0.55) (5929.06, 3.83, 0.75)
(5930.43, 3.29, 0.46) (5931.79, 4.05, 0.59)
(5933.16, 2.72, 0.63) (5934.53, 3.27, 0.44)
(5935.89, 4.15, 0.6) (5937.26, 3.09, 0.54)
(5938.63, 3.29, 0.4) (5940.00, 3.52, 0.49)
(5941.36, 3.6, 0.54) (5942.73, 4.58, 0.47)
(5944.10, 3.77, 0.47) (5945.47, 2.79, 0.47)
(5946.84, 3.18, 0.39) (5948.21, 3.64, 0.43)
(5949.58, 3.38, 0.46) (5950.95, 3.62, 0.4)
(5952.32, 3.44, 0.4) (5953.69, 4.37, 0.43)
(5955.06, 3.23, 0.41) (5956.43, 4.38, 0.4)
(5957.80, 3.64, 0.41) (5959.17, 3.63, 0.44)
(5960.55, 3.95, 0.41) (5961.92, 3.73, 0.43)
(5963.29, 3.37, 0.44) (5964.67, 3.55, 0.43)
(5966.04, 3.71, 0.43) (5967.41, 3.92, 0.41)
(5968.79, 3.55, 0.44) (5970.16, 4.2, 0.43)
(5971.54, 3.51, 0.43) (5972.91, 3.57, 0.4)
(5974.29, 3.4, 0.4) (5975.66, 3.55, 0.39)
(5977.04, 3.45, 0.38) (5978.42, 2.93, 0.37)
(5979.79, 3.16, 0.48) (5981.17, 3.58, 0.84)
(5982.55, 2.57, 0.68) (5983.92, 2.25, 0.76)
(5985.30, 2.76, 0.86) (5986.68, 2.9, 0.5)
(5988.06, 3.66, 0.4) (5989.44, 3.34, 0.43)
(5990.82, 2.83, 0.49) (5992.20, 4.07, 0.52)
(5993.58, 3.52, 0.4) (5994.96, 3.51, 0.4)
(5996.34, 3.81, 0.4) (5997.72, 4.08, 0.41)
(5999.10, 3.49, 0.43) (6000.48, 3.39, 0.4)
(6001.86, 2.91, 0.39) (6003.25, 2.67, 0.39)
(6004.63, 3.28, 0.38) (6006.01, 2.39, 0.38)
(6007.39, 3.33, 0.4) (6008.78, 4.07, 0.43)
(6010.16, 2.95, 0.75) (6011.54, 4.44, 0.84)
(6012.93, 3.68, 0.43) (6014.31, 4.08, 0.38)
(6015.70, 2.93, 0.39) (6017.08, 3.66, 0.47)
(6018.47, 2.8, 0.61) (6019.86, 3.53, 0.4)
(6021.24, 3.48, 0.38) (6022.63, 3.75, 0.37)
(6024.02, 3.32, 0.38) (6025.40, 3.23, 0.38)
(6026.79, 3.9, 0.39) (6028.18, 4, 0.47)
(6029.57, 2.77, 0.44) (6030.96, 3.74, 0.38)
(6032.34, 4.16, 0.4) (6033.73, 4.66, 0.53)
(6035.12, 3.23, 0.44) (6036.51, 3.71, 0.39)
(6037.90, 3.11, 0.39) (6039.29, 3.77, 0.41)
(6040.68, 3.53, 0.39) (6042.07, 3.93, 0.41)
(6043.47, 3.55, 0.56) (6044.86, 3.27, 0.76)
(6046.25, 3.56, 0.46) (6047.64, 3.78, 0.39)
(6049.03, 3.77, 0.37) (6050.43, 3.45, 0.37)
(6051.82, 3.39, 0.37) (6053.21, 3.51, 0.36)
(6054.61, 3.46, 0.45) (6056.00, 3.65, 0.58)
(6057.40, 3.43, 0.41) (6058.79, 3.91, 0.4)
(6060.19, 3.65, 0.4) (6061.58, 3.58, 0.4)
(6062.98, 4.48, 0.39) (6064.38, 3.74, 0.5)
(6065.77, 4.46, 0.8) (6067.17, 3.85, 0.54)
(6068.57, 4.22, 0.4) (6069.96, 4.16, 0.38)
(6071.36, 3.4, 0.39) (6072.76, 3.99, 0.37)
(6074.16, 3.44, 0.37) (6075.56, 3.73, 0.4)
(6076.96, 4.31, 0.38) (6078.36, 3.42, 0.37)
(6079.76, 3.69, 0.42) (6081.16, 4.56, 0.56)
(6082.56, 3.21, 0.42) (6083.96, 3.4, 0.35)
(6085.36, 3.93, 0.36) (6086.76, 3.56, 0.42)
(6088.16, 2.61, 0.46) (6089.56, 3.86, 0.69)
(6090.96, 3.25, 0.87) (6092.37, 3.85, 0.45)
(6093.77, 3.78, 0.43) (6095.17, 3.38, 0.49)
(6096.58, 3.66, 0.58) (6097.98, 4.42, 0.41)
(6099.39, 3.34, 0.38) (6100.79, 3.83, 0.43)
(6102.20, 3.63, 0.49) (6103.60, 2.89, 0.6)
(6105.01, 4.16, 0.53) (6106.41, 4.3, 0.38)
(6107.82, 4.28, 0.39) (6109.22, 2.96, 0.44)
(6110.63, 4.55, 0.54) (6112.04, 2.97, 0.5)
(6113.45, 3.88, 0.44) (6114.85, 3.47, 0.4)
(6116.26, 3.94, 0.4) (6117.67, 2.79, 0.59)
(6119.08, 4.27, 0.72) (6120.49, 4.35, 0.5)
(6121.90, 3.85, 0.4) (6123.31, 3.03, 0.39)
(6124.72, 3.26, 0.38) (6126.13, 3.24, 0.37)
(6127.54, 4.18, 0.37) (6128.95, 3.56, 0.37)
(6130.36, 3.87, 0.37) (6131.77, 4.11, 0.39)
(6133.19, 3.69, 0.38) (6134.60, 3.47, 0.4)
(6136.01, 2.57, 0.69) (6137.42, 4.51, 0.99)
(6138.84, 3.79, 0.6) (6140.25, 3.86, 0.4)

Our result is 0.44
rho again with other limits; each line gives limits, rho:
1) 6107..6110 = 0.56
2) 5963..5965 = 0.54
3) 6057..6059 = 0.56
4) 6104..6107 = 0.61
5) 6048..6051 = 0.56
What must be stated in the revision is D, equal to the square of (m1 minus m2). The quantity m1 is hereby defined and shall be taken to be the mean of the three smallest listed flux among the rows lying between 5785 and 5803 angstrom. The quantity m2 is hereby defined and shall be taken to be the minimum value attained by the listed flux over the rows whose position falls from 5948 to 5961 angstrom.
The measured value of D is 0.07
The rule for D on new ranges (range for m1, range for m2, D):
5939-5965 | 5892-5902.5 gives 0.37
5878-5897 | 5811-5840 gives 0.23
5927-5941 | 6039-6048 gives 0.06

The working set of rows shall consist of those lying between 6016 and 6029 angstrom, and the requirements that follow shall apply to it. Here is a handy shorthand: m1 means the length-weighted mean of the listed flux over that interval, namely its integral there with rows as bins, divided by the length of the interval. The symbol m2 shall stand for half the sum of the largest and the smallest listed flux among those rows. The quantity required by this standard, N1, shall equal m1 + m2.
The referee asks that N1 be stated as 6.89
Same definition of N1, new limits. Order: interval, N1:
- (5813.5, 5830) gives 7.47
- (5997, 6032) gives 6.86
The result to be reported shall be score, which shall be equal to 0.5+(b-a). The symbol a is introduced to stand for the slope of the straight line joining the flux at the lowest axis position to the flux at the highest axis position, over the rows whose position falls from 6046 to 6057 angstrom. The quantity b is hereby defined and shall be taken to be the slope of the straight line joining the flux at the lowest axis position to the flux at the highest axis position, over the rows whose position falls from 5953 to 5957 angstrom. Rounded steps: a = 0.01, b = 0.00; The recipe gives 0.49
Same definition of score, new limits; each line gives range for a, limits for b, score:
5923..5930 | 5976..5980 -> 0.39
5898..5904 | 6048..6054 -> 0.68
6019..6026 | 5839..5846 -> 0.50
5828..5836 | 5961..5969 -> 0.60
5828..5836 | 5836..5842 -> 0.78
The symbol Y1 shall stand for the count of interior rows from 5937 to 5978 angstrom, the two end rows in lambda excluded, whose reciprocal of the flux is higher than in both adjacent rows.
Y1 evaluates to 9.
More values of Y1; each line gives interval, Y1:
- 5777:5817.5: 8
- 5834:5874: 9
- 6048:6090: 11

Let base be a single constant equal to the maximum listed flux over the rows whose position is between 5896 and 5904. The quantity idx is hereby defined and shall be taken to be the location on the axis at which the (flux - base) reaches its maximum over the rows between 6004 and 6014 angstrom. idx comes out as 6011.54 angstrom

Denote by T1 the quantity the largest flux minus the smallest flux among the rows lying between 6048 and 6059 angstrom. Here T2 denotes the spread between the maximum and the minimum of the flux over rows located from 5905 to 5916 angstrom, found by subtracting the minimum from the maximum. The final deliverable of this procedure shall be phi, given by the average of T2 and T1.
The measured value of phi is 1.7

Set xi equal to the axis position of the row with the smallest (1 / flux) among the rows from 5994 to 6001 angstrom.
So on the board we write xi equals 5997.72 angstrom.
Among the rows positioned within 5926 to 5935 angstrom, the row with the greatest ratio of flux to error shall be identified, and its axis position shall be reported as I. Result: 5927.70 angstrom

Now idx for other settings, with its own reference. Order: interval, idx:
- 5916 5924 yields 5916.79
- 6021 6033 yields 6032.34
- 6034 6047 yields 6042.07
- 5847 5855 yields 5854.45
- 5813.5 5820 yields 5814.15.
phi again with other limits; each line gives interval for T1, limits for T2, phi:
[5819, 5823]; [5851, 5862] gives 0.7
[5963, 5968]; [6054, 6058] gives 0.4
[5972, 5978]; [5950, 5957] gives 0.7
